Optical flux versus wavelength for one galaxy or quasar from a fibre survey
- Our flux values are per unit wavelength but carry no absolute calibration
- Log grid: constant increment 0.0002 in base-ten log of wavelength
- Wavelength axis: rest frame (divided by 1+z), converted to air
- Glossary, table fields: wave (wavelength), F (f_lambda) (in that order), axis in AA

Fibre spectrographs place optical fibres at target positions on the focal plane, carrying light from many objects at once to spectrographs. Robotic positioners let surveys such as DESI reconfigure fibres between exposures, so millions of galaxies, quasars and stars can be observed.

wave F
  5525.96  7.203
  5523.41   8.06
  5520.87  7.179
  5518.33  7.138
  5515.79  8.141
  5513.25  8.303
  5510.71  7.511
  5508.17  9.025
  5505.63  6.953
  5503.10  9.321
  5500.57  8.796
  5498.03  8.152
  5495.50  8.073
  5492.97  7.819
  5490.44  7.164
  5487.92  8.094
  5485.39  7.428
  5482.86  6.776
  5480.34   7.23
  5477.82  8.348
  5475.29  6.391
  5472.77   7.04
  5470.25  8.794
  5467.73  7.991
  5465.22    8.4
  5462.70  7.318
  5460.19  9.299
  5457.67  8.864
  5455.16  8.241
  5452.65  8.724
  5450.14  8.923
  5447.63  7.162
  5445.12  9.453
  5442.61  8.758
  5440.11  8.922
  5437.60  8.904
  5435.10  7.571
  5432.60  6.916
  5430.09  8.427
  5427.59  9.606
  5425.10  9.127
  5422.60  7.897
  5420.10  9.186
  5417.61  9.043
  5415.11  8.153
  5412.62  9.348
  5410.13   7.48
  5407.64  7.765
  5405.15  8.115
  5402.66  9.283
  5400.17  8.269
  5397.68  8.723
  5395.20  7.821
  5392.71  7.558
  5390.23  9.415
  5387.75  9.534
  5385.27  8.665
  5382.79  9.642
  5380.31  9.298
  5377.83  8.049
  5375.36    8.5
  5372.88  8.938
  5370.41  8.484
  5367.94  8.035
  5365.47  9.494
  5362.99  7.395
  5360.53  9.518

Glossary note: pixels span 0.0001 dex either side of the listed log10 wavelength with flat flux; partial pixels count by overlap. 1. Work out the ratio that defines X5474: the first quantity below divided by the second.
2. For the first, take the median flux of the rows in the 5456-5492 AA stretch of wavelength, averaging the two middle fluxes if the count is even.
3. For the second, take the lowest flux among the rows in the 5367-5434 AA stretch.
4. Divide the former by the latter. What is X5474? 1.11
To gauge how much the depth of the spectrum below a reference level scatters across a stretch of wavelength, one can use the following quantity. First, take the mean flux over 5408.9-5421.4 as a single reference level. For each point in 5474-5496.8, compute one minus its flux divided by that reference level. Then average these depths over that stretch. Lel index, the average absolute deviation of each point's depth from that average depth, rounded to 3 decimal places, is 0.062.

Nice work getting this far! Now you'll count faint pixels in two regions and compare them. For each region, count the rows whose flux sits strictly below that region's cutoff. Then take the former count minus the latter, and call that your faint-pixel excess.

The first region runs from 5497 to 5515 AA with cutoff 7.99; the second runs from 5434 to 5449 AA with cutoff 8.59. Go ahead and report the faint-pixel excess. 0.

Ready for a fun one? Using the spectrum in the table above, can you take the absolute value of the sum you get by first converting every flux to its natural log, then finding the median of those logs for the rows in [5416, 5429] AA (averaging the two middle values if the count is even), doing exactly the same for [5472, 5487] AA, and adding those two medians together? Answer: 4.18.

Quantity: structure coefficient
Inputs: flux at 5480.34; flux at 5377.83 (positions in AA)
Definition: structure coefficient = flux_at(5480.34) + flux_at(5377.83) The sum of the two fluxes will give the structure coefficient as 15.3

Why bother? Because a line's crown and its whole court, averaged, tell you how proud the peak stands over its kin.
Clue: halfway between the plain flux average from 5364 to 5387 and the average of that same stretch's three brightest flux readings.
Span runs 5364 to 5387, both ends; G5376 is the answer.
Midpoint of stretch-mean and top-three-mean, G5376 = 9.13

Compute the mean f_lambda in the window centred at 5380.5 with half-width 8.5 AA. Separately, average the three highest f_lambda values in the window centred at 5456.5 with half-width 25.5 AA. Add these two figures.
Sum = 18.2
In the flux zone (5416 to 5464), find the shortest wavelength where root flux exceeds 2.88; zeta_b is 5417.61 AA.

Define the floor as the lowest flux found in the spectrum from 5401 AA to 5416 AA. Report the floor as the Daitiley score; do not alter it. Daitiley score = 7.48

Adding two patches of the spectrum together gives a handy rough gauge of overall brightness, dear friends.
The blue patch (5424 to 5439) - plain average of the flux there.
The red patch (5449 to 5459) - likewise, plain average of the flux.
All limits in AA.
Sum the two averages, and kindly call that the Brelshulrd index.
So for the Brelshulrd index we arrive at 17.1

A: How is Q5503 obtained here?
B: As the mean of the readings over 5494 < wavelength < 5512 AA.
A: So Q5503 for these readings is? 8.3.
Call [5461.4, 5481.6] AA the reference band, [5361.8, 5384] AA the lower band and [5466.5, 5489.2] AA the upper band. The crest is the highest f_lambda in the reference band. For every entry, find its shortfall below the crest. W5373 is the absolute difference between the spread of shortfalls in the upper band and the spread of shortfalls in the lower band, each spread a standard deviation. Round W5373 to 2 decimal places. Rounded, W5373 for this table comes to 0.03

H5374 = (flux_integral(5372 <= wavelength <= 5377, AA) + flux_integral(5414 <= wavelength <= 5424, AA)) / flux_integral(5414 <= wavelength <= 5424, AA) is 1.5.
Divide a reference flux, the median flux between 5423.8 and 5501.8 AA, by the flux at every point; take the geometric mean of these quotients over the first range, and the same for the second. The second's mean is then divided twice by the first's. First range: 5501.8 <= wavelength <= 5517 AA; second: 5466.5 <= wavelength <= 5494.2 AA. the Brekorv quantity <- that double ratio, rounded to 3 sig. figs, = 1.08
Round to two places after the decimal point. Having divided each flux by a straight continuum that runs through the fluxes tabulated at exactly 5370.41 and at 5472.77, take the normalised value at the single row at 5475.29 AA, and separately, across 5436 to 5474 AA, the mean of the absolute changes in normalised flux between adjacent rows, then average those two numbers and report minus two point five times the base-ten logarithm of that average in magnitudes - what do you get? 0.71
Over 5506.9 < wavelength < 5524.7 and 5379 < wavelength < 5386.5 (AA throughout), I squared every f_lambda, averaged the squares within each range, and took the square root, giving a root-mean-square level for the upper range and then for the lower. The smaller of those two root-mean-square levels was 7.9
